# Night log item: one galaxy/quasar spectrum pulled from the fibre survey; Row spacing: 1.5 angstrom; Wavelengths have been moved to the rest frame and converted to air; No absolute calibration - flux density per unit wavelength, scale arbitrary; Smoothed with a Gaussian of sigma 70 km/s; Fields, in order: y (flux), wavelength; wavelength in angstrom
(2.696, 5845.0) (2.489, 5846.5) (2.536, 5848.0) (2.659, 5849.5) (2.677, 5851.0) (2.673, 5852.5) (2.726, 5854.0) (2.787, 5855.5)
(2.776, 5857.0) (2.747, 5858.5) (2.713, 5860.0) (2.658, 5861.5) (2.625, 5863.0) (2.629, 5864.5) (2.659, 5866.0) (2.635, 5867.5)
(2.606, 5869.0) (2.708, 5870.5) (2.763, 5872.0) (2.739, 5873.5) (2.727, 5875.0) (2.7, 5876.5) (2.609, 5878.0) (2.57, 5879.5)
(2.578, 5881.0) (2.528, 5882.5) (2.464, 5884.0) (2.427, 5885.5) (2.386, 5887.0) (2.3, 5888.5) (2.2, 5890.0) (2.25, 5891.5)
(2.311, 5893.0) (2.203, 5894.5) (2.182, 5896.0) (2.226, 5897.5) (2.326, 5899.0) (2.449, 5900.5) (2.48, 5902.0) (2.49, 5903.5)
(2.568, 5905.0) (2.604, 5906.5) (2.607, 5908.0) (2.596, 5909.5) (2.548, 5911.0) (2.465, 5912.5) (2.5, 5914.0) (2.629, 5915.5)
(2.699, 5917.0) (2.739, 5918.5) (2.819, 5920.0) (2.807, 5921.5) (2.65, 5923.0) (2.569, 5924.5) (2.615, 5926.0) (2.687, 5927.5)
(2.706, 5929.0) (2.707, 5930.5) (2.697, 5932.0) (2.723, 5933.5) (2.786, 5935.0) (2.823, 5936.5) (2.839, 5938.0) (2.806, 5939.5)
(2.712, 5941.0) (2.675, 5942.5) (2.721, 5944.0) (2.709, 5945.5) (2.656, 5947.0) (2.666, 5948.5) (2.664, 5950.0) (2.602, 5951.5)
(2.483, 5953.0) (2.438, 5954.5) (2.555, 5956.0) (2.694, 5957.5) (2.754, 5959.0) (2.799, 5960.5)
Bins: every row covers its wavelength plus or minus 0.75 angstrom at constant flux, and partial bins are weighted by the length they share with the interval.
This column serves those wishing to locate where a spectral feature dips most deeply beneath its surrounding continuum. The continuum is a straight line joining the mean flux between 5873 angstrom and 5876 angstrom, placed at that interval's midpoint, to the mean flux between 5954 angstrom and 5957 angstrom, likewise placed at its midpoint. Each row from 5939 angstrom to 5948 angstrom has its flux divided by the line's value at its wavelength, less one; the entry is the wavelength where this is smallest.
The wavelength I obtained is 5947.0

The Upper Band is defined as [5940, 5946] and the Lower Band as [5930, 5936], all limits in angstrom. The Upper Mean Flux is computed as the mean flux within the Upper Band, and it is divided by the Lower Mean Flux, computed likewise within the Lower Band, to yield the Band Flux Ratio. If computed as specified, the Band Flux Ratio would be 0.99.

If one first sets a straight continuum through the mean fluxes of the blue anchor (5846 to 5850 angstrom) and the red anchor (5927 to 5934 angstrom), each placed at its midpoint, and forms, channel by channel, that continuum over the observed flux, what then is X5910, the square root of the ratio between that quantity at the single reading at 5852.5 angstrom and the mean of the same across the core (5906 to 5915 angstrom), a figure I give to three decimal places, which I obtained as 0.959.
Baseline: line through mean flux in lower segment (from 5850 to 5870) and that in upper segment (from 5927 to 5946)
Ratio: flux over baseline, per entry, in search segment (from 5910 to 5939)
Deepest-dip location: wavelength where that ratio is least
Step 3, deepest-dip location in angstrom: 5912.5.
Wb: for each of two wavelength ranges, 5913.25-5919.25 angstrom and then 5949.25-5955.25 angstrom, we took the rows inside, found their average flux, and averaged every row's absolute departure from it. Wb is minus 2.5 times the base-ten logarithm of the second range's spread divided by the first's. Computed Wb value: -0.12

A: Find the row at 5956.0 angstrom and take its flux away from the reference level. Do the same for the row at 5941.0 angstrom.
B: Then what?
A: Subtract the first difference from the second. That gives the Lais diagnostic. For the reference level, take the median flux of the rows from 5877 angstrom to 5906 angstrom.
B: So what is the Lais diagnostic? -0.16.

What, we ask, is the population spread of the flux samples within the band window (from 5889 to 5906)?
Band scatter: 0.13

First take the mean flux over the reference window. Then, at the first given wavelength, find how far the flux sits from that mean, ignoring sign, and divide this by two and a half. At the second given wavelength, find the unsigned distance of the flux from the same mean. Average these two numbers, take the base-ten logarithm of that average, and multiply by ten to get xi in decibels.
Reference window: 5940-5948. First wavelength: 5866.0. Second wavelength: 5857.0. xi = -13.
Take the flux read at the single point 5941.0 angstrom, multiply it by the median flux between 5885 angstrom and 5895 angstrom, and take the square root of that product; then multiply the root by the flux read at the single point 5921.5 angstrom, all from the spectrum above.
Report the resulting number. 7.01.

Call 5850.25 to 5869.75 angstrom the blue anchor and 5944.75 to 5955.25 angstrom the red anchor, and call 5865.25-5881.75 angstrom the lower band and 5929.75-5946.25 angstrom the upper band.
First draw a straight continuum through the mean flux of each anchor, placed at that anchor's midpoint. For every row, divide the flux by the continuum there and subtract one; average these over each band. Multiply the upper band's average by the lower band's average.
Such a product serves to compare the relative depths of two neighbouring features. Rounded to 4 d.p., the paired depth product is -0.0002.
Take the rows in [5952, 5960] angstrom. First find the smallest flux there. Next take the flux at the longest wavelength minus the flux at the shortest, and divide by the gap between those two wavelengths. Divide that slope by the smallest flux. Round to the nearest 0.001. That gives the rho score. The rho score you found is 0.019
